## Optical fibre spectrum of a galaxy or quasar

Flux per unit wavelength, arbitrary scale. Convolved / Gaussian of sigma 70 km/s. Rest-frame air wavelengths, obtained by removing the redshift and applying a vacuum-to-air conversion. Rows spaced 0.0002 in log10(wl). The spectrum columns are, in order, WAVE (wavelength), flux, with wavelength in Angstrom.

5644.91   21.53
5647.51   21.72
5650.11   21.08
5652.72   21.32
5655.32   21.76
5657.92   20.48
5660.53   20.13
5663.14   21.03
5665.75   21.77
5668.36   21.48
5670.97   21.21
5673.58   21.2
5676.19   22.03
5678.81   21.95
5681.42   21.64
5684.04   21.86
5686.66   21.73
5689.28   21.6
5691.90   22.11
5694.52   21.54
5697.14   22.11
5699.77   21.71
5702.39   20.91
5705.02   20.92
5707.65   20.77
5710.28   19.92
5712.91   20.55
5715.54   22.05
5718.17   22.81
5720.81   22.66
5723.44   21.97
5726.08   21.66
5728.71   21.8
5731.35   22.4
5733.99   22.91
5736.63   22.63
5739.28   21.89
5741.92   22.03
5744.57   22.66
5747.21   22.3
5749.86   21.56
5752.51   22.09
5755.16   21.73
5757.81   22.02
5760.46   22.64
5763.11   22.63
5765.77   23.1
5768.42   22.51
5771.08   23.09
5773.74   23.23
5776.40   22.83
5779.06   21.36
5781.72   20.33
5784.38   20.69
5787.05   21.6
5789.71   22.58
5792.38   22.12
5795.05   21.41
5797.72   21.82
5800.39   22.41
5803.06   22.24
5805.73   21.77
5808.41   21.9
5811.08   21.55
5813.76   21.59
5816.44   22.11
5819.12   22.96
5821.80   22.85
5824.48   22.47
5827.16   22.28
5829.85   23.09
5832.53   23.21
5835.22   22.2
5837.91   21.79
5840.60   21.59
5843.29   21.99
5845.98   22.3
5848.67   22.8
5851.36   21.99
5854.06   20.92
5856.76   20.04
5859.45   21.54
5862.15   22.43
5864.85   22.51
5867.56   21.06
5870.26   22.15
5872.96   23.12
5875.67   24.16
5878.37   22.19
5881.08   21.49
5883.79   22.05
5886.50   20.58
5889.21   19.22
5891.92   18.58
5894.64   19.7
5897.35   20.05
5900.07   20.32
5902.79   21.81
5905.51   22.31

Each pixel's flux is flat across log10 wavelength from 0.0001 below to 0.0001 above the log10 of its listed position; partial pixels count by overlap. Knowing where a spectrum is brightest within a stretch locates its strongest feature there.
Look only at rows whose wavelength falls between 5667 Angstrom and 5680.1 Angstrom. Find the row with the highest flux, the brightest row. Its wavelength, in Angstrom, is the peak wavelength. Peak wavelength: 5676.19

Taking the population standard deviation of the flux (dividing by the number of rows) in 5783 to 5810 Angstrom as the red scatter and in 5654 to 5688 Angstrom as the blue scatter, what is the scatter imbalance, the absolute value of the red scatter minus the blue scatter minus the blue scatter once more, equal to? 0.59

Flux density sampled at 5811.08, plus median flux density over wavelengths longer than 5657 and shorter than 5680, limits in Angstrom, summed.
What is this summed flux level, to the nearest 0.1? 42.8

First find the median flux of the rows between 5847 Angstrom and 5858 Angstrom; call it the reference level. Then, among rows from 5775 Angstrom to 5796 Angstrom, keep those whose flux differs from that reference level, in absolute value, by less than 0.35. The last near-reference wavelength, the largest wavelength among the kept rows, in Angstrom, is 5795.05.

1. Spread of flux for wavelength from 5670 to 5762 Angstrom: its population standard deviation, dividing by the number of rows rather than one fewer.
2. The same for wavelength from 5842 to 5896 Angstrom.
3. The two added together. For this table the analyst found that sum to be 2.00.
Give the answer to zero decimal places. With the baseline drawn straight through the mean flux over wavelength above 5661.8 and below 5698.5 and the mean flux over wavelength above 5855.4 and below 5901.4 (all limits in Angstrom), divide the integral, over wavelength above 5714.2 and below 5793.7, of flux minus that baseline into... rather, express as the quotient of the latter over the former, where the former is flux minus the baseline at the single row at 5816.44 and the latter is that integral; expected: 75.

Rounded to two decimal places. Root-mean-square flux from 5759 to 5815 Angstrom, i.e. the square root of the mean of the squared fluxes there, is 22.08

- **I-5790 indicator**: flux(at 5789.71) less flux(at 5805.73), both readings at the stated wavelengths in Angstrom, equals 0.8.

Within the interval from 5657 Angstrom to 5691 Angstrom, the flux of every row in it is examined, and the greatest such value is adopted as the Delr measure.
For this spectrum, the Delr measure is 22.03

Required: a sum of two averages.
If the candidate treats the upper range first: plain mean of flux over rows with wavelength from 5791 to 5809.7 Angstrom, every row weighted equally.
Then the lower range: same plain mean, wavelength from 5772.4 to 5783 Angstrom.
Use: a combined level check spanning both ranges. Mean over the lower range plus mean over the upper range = 43.9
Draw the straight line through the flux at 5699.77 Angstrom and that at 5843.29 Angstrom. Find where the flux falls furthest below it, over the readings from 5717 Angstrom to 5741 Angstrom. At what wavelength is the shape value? 5726.08 Angstrom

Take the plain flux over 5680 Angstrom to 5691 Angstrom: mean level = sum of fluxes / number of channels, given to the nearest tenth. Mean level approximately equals 21.7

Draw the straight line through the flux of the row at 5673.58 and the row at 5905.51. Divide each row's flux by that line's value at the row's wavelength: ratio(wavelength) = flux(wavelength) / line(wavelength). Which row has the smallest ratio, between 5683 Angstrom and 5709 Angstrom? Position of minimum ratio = 5707.65 Angstrom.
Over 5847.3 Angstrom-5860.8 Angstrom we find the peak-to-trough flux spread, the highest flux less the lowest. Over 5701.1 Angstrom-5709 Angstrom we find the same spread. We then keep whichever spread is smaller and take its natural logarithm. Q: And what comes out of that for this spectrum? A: -1.90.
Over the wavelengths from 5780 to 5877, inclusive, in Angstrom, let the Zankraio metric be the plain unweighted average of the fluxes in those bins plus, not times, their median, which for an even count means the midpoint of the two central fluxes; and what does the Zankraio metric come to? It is 44.2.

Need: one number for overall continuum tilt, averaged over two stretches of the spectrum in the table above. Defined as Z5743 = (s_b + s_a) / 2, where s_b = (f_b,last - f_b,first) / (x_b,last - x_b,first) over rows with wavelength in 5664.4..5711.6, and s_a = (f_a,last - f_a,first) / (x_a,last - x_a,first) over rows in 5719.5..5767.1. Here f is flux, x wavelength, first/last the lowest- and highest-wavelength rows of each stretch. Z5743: -0.016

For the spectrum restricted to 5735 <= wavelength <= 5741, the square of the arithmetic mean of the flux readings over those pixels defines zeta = 496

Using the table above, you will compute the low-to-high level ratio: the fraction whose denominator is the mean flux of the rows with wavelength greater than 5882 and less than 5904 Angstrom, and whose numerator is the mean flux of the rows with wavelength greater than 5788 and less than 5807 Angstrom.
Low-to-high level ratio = 1.09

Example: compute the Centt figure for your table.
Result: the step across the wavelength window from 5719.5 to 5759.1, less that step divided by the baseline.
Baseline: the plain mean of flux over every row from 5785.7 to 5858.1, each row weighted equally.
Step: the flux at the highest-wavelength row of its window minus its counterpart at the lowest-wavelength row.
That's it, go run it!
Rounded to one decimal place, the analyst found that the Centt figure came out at -0.6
